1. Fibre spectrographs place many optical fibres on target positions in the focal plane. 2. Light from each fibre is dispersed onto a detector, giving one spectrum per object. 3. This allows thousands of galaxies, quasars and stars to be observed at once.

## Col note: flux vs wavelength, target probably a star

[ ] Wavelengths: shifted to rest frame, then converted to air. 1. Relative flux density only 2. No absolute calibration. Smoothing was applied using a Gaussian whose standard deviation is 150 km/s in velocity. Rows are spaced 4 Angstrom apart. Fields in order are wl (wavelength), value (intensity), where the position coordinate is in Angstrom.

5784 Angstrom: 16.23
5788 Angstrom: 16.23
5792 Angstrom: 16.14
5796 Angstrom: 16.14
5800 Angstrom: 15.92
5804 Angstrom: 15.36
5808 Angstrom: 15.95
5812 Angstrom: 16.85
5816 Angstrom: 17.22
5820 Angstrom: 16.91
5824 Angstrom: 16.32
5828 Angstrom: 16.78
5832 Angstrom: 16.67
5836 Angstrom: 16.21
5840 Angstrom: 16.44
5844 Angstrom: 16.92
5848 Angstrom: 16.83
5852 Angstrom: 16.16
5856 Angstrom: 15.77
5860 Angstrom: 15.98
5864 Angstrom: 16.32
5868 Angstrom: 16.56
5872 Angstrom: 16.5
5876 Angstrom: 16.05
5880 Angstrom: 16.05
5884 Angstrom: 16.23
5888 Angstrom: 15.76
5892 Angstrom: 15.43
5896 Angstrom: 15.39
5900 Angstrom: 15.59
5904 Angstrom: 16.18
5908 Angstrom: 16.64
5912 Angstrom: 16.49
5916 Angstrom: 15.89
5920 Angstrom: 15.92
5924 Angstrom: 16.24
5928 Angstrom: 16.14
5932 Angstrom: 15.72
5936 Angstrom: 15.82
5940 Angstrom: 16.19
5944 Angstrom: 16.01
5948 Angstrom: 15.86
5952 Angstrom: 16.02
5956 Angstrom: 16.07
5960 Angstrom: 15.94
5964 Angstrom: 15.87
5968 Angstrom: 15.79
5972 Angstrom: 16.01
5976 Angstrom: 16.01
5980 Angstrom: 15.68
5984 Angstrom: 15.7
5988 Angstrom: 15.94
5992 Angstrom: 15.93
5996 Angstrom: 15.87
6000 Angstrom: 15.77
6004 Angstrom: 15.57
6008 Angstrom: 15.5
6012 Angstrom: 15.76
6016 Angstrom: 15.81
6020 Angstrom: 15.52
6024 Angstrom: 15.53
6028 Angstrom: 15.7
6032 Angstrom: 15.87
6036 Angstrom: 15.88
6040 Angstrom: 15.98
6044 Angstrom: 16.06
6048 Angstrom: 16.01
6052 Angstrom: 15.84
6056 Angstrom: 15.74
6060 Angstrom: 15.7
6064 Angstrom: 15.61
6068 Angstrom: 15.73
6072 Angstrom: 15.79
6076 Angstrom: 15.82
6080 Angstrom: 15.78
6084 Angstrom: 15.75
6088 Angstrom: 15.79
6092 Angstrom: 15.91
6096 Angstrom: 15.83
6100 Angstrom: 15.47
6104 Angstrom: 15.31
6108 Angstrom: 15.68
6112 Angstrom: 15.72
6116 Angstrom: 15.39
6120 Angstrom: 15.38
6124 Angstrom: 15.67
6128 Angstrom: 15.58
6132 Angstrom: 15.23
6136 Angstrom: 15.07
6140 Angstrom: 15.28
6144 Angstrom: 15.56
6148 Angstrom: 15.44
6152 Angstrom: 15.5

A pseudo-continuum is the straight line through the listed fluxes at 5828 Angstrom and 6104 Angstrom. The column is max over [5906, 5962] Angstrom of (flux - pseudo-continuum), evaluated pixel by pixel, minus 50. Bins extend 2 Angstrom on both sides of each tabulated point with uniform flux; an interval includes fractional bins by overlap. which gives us -49.7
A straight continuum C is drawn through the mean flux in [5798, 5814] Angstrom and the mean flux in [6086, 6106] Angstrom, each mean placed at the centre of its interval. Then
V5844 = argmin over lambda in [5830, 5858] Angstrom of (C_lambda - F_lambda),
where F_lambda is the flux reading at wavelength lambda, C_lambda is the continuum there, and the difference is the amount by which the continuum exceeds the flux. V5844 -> 5844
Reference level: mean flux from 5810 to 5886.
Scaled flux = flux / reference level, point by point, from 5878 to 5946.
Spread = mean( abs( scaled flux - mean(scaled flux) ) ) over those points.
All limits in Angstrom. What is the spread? 0.017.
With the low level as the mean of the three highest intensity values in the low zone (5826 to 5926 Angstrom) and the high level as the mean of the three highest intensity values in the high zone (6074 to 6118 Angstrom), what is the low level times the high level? 267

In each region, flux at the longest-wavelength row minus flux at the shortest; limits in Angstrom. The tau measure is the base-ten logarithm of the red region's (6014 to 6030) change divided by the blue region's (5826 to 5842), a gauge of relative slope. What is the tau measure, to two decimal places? -0.49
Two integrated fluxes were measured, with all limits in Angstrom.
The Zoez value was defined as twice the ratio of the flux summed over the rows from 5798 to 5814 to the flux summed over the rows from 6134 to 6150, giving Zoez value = 2.09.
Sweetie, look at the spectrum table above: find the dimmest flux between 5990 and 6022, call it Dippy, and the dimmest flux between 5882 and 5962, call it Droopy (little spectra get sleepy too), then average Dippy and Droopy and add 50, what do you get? 65.4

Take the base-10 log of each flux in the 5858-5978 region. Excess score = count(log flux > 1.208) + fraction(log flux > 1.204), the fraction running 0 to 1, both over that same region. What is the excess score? 9.6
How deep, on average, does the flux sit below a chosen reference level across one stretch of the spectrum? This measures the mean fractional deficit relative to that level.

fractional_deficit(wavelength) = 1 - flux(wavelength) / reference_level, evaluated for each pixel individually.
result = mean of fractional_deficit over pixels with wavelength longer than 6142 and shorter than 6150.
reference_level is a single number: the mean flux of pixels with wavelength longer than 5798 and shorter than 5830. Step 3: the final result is 0.056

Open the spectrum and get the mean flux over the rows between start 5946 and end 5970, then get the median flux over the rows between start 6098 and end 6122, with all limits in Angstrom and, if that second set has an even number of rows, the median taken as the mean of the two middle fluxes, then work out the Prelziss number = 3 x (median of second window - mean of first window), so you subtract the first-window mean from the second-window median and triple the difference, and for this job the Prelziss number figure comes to -1.5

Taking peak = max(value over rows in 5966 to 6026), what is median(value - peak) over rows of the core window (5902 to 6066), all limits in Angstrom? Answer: -0.14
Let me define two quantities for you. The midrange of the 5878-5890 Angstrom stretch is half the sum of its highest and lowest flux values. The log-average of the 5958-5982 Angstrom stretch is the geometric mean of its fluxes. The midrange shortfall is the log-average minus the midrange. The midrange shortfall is -0.11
